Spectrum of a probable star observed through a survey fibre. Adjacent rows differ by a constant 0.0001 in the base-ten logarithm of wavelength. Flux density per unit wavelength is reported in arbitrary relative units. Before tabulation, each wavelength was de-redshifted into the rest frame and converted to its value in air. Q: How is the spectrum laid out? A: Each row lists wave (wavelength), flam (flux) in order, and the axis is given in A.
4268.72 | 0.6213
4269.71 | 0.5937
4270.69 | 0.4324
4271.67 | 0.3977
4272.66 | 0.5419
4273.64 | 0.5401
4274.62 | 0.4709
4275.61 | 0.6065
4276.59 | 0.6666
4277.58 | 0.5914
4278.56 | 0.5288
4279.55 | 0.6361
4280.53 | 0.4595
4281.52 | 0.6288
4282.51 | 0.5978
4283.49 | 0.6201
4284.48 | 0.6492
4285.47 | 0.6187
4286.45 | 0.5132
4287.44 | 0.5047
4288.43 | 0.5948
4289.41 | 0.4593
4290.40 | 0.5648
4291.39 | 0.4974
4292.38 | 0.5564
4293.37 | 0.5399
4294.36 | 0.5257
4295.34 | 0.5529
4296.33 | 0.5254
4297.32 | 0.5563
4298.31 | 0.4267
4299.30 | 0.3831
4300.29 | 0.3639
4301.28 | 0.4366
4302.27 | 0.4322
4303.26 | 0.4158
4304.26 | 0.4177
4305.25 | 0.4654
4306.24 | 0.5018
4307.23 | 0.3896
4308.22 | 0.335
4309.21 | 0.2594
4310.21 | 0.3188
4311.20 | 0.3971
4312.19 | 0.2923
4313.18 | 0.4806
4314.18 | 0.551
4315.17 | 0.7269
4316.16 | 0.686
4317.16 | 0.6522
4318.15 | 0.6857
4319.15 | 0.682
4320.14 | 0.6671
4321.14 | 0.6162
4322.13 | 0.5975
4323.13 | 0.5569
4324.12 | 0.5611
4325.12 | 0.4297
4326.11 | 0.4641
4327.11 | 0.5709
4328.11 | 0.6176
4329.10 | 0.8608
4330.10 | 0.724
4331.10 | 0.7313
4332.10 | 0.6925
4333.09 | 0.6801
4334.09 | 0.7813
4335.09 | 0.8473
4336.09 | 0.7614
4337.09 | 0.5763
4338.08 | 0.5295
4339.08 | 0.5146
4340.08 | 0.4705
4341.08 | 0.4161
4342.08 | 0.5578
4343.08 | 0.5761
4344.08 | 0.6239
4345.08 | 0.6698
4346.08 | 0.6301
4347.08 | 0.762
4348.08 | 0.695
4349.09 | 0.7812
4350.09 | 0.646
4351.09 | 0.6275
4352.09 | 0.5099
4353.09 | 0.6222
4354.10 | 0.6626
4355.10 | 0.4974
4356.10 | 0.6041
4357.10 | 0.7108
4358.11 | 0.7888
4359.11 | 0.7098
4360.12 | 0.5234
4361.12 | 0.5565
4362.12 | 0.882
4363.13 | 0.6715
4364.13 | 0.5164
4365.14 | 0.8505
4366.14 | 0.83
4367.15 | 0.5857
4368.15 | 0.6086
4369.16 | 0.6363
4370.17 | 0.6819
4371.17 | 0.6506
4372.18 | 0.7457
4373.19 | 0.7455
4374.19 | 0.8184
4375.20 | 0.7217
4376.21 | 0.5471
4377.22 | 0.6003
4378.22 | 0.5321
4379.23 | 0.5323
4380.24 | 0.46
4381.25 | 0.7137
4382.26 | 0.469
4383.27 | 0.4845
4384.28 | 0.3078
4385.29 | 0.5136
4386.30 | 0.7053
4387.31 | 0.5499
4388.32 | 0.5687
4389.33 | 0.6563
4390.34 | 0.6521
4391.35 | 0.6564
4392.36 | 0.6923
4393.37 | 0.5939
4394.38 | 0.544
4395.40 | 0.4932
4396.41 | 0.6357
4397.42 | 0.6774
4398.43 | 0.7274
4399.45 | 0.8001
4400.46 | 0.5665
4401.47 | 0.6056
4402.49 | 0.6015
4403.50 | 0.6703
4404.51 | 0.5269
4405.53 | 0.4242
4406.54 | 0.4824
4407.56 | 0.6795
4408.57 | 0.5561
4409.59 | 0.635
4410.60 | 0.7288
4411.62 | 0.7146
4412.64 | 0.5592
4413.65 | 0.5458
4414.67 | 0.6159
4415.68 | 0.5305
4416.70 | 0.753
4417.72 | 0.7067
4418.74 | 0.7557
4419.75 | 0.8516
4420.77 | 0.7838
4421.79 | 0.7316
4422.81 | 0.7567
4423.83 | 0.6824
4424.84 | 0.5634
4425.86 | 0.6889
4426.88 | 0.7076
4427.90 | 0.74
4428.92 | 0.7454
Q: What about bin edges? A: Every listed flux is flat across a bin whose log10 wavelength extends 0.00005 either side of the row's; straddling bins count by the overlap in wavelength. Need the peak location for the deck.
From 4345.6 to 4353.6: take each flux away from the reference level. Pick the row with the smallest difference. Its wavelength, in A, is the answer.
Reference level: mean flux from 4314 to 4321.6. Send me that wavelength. 4349.09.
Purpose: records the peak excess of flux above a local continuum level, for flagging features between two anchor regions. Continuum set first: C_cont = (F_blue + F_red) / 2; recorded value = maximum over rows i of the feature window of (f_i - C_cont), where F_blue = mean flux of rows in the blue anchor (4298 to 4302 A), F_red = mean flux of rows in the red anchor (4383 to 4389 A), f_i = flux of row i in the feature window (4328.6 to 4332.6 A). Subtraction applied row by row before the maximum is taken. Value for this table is 0.40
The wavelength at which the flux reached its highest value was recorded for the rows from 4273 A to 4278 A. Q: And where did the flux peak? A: 4276.59 A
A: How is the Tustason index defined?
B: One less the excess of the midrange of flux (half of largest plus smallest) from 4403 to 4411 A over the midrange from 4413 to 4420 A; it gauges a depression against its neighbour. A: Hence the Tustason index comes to 1.11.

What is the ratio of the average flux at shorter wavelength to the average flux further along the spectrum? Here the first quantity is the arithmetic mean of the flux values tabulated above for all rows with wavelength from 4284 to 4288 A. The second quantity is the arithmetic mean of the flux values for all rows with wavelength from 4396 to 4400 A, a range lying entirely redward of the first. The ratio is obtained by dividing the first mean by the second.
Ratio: 0.8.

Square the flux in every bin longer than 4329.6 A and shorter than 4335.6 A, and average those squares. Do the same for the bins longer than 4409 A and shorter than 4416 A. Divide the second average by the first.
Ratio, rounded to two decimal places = 0.70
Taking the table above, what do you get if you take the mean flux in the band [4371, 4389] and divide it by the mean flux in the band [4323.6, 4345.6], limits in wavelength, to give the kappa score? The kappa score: 0.95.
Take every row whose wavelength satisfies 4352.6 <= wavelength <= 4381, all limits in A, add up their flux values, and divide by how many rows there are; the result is 0.65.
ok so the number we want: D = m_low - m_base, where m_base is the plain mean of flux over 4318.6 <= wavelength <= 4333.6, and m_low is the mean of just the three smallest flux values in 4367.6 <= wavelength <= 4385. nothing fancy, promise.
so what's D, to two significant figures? -0.22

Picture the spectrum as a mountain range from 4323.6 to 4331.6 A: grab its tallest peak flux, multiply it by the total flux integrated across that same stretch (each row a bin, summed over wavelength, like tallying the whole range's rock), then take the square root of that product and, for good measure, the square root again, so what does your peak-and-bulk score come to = 1.44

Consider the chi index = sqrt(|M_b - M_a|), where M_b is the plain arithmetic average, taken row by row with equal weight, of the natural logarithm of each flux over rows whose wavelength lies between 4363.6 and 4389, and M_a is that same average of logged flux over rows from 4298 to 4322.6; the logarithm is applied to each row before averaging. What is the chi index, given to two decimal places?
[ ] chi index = 0.50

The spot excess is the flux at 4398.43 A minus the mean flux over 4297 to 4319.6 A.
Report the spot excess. 0.26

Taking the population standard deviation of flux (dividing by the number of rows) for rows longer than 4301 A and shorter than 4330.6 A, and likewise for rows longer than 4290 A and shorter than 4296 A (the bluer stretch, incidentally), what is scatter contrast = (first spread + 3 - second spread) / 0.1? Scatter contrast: 31.2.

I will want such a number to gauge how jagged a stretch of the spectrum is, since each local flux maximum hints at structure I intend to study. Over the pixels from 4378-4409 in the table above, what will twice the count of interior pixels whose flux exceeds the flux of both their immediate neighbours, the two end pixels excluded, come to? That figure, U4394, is 20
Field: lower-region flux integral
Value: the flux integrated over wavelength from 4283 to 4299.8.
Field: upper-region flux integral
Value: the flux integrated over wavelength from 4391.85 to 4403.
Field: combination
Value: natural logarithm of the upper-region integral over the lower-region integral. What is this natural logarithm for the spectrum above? -0.2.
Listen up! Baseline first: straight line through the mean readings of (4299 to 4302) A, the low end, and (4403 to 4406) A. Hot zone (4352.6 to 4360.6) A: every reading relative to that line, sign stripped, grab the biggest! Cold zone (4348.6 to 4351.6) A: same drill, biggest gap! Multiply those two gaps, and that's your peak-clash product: 0.10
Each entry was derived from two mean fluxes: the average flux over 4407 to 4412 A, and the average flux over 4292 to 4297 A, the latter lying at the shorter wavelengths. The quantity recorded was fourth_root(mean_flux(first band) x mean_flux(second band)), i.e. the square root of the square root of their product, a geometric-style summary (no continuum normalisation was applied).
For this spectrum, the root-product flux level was 0.773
